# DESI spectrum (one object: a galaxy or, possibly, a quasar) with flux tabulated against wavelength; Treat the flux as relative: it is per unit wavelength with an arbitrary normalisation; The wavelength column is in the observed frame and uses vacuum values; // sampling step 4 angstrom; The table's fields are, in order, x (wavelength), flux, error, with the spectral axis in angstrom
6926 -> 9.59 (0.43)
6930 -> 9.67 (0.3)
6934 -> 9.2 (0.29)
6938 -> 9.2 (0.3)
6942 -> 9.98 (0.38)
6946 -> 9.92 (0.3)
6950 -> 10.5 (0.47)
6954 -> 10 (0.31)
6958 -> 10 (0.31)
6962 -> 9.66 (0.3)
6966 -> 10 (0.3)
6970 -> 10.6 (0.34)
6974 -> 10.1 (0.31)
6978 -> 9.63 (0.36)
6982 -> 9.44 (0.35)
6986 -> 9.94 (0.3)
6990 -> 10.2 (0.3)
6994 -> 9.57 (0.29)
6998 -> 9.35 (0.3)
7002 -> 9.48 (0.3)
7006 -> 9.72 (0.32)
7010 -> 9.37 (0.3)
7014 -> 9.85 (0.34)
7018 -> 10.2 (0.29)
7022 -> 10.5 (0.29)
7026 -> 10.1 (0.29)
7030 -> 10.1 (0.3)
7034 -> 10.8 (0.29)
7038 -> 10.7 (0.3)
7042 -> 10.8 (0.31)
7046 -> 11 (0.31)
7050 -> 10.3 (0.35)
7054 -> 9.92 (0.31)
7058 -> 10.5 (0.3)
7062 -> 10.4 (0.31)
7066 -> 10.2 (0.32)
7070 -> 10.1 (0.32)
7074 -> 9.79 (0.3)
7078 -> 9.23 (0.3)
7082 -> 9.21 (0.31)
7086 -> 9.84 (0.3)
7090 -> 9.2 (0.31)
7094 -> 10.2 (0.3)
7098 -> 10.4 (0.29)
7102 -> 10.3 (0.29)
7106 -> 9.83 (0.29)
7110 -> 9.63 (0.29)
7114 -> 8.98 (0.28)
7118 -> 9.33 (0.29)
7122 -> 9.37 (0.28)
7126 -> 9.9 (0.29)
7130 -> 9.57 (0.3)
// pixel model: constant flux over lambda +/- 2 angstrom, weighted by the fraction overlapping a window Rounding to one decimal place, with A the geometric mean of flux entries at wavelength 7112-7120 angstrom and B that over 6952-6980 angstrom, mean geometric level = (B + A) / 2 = 9.6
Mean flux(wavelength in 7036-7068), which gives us 10.5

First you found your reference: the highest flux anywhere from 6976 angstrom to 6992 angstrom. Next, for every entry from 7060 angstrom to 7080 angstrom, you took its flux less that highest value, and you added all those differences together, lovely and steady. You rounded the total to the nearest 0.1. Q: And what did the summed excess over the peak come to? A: -1.3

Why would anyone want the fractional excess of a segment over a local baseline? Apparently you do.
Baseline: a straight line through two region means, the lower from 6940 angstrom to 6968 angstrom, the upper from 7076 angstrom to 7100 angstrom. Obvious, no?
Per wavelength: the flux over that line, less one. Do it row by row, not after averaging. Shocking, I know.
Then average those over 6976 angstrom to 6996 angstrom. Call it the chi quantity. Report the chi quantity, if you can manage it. -0.02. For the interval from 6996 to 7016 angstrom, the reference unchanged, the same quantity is -0.03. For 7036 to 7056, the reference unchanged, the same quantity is 0.08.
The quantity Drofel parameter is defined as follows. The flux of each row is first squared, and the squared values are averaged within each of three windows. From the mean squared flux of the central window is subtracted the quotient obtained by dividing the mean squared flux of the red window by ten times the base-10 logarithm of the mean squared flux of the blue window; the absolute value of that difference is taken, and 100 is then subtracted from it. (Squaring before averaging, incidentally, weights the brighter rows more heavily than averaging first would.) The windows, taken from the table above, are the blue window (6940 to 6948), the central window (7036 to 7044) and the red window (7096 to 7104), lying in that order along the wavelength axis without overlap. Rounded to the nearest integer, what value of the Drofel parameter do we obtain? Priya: 10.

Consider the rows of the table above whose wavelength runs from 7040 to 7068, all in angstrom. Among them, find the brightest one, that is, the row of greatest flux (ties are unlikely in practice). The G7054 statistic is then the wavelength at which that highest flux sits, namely 7046 angstrom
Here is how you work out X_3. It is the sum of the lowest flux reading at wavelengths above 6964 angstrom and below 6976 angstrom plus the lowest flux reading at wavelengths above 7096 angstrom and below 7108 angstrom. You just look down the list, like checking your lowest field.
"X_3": 19.8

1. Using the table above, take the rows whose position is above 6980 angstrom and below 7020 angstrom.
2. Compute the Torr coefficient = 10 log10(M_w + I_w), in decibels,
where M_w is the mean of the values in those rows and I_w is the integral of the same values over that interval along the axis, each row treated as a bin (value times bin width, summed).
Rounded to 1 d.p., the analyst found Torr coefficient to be 26.0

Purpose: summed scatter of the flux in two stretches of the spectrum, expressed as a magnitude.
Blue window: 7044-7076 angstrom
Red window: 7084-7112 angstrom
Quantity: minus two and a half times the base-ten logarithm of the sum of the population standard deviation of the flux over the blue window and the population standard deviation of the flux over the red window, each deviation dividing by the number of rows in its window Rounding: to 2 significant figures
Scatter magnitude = 0.32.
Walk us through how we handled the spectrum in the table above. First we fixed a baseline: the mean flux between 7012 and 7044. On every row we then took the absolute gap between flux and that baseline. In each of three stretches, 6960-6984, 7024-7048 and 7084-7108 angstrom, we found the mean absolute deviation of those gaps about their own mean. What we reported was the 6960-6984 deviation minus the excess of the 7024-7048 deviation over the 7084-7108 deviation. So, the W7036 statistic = 0.5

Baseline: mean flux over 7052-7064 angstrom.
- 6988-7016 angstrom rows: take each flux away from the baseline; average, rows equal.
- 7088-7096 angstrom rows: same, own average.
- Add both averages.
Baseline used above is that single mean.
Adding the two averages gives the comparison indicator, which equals 1.2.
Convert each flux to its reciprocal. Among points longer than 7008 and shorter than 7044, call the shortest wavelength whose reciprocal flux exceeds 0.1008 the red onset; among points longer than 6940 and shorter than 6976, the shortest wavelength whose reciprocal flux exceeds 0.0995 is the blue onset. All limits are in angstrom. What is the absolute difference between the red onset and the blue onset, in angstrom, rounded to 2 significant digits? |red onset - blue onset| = 68 angstrom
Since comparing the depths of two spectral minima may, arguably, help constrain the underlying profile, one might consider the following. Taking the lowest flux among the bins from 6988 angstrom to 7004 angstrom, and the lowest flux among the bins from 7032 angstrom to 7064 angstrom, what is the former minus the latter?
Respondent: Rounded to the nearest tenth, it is -0.6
